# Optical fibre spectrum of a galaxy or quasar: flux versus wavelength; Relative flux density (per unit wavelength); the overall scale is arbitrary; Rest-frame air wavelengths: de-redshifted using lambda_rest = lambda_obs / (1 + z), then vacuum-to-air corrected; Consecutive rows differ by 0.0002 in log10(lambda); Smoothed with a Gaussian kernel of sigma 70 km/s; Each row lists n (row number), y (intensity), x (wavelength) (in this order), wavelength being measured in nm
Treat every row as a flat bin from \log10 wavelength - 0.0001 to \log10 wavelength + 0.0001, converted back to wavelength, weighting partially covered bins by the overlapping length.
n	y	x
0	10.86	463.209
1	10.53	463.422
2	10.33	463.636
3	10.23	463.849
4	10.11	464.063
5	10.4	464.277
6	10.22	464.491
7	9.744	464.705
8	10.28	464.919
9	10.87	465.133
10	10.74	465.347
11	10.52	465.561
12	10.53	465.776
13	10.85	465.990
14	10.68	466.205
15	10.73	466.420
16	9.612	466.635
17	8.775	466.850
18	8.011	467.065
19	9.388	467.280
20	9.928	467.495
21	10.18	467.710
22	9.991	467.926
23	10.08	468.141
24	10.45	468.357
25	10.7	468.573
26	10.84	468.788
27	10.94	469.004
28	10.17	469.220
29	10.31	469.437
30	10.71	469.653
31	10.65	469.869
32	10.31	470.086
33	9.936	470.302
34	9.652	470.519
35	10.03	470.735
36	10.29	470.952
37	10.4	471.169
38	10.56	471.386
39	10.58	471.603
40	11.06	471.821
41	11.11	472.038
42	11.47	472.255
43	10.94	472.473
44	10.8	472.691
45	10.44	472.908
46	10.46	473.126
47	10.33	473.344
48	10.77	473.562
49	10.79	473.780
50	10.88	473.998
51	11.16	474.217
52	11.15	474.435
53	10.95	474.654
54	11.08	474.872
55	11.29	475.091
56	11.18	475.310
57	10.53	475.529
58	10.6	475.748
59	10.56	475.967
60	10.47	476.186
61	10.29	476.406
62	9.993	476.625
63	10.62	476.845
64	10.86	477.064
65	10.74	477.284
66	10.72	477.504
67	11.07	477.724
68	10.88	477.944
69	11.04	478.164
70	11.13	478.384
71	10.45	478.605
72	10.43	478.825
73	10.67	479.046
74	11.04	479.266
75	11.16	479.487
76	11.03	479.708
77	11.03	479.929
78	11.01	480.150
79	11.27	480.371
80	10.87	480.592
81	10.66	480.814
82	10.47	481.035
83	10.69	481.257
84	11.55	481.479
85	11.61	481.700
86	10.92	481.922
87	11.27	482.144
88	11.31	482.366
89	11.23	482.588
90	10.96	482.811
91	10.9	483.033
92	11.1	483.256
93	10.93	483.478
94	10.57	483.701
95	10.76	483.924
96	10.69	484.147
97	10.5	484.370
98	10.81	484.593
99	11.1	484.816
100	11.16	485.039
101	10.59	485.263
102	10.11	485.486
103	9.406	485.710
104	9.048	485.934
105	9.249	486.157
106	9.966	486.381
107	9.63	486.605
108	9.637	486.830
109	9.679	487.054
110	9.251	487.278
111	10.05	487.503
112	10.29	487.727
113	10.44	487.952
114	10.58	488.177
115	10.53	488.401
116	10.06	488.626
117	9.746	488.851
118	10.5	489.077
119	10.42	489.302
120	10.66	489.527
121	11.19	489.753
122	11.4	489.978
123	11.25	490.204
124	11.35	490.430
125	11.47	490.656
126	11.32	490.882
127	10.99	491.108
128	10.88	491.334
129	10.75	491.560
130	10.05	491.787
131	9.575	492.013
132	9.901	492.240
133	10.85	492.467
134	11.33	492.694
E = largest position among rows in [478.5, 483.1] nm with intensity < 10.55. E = 481.035 nm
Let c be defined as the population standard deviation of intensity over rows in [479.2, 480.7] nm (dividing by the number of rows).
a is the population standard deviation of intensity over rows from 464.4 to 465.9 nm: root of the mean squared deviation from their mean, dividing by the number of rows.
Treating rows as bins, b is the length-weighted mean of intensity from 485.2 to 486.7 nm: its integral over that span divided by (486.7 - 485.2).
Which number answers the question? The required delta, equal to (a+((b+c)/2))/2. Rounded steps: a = 0.35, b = 9.7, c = 0.12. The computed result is 2.63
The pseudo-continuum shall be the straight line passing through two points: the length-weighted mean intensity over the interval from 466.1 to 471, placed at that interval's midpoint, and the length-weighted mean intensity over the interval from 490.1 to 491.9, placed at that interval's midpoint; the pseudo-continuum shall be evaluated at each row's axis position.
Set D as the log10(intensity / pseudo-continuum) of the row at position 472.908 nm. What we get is 0.007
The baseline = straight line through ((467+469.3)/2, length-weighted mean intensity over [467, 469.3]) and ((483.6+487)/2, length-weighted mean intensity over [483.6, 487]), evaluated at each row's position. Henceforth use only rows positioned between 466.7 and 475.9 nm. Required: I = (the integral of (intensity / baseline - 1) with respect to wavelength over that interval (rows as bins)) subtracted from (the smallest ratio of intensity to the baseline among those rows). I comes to 0.48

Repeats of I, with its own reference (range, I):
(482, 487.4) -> 0.77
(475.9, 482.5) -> 0.53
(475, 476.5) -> 0.93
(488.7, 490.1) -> 0.90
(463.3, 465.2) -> 0.93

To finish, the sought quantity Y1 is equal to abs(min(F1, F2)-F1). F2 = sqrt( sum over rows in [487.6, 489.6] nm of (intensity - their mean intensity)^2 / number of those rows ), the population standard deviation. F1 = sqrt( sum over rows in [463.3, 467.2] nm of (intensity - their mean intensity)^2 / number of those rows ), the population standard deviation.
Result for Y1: 0.45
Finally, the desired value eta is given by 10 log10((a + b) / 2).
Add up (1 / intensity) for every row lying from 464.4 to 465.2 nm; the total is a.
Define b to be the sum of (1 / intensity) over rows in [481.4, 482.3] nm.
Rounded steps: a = 0.390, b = 0.353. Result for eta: -4.30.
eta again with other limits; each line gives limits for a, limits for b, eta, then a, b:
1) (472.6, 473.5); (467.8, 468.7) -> -4.15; 0.381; 0.388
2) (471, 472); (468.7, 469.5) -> -4.23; 0.376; 0.379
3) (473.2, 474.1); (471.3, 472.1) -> -4.30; 0.374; 0.370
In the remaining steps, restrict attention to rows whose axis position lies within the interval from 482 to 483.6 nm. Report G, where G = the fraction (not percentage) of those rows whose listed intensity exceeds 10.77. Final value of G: 1.0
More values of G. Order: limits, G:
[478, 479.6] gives 0.6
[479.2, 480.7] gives 1.0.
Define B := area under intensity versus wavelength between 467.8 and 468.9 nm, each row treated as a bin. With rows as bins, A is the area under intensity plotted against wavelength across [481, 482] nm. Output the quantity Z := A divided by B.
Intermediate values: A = 11.1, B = 11.5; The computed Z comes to 0.97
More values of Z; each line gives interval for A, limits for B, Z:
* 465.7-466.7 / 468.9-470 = 0.91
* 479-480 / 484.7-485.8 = 0.95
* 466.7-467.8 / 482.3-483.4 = 0.84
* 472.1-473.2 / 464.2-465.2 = 1.16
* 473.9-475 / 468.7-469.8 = 1.04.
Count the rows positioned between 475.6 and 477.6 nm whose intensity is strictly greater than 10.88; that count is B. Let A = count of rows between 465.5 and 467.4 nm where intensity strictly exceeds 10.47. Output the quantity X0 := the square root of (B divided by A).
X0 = 0.0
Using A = 5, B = 0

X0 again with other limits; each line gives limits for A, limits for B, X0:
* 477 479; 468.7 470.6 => 0.4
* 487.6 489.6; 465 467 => 0.0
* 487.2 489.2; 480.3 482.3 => 1.3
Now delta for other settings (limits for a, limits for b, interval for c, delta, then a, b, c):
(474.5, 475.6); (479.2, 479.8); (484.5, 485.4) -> 2.96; 0.26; 11.1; 0.23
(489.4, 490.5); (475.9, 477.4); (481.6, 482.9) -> 2.82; 0.27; 10.5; 0.23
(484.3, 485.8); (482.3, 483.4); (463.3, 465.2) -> 3.13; 0.57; 11.1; 0.29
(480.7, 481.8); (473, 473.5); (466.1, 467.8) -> 3.07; 0.48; 10.4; 0.87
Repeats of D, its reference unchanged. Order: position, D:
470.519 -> -0.023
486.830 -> -0.051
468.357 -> 0.015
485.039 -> 0.016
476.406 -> -0.005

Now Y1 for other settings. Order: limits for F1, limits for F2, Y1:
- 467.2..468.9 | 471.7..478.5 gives 0.11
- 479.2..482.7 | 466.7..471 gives 0.00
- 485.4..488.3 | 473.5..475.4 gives 0.29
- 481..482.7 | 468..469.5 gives 0.07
